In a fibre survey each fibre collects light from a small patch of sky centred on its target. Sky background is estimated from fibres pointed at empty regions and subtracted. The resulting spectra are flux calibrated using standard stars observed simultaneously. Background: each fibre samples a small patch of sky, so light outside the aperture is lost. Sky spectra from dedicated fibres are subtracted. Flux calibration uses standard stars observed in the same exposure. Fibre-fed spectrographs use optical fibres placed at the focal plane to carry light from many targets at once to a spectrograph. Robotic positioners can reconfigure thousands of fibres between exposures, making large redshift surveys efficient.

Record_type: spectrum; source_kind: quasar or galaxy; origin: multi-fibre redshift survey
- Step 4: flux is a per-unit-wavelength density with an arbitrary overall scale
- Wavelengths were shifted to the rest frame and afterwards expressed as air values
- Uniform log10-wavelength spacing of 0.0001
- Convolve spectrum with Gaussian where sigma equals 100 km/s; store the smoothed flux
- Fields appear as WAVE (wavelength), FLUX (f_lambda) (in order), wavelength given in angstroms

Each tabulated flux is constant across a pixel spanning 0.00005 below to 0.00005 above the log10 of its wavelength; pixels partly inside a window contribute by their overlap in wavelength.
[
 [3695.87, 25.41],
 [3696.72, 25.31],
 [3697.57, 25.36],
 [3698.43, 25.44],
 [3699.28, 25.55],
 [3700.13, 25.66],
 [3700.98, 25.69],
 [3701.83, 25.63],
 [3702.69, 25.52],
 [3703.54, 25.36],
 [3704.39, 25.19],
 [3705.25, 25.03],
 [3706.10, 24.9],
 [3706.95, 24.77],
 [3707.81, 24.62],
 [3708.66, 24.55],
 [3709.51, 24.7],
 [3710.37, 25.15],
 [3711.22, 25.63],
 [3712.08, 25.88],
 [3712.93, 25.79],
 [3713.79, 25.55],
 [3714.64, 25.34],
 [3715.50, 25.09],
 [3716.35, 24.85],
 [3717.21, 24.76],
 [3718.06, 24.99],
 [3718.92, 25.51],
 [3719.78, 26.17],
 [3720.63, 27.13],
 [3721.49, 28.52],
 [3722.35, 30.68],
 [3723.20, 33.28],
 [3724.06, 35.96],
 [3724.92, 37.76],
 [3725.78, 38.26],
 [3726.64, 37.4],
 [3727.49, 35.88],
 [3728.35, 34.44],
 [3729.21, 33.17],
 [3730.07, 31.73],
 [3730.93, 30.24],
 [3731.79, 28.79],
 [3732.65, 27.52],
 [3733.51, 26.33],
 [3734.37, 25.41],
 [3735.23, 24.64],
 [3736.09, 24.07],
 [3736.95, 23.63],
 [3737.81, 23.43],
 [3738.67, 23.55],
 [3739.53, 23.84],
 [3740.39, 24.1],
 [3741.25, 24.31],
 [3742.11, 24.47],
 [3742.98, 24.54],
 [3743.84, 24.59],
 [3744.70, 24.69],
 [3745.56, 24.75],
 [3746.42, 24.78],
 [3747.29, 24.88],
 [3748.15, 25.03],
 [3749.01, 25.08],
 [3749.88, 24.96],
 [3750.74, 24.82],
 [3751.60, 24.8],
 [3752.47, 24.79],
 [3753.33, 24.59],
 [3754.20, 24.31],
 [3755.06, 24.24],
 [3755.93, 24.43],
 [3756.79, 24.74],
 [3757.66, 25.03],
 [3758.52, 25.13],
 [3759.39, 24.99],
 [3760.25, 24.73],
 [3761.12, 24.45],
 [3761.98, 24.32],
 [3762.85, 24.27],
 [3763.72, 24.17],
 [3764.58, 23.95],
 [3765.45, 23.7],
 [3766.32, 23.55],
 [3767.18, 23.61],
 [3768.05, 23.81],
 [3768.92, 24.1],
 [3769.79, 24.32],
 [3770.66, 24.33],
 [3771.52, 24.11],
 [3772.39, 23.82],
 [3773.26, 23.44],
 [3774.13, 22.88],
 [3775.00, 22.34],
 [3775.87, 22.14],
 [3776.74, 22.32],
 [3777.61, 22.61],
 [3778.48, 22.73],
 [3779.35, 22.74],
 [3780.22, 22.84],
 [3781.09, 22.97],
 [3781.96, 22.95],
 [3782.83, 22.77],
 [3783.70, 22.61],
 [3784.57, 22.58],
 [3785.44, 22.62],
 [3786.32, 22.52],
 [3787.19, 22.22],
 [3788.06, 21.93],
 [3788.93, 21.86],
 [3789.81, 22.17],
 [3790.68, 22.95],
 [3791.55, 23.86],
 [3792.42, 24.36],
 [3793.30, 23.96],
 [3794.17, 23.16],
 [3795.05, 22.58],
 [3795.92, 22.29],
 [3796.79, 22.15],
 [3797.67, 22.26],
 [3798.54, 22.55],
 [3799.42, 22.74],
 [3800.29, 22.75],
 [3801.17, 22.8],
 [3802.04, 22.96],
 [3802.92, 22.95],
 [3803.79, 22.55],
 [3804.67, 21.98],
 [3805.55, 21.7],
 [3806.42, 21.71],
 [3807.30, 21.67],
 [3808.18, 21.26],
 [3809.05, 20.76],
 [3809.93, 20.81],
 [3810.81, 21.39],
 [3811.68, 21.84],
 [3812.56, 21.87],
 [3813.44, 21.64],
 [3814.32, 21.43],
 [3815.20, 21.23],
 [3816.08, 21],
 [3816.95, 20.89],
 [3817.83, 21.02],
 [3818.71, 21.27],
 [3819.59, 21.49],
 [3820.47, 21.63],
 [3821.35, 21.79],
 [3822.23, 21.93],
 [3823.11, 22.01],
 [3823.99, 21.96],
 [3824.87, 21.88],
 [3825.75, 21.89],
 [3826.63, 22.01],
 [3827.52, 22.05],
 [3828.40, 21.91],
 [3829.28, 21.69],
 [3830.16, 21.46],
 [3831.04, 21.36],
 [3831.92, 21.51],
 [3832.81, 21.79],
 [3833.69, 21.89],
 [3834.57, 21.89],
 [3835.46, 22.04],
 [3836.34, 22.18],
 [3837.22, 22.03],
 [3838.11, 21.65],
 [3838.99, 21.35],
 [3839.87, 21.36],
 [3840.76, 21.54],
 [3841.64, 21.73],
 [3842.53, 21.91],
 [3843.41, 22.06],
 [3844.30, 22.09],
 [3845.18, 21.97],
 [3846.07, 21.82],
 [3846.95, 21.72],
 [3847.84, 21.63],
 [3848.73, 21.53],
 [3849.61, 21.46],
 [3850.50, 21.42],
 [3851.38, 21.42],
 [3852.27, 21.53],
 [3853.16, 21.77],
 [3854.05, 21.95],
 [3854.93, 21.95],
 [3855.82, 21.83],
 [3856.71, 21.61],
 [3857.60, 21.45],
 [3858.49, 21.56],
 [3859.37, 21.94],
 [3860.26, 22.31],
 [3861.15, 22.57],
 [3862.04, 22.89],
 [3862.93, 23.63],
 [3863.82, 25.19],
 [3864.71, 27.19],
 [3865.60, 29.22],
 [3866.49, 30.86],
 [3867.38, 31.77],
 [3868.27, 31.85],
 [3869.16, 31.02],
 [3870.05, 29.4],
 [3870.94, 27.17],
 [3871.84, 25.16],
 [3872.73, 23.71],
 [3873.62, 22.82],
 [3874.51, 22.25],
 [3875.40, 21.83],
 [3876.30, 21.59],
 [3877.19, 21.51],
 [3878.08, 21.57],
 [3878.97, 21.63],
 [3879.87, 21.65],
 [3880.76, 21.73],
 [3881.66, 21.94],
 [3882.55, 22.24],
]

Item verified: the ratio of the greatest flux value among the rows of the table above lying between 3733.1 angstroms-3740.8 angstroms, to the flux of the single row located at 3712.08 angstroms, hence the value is 1.02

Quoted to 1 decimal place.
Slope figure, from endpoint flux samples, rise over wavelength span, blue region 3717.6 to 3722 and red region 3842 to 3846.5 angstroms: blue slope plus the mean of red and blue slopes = 1.5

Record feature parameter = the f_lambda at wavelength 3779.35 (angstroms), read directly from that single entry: 22.74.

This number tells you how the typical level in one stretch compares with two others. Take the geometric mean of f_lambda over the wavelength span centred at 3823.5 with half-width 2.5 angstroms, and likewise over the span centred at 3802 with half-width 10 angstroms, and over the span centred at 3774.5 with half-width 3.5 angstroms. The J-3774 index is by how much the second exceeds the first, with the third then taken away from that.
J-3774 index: -22.6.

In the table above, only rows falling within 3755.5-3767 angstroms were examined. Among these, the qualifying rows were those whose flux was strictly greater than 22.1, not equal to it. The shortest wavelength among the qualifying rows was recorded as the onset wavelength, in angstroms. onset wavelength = 3755.93 angstroms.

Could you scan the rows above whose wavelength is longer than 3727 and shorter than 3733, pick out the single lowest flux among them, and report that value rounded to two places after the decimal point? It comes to 27.52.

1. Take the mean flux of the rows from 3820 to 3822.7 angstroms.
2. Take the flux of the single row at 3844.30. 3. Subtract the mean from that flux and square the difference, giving 0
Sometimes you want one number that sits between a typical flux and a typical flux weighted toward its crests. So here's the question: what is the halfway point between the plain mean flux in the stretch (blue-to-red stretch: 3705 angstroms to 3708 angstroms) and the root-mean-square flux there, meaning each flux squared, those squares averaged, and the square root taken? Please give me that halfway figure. 24.8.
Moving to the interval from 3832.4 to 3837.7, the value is 22.0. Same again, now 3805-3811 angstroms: 21.3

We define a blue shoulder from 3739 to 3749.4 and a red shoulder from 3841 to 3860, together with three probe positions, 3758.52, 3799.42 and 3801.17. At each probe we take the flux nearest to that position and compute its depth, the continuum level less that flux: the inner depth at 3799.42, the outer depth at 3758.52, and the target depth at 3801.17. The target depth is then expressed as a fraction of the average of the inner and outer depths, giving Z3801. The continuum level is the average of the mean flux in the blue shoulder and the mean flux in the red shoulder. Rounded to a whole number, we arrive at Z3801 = 0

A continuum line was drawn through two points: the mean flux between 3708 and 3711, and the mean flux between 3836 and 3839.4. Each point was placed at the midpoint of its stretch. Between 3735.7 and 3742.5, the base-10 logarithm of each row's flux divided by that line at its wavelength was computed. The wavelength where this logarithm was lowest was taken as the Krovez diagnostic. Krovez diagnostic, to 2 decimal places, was 3737.81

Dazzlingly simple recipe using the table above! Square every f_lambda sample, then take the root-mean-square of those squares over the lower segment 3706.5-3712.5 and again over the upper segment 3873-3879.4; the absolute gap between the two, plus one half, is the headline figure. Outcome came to 149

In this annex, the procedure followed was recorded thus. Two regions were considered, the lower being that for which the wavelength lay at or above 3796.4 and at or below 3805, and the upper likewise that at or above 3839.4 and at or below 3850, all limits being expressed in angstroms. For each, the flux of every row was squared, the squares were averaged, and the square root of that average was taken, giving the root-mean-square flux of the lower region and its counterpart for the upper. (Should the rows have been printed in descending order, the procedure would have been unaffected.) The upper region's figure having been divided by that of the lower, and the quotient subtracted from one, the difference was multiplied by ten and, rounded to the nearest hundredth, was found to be 0.37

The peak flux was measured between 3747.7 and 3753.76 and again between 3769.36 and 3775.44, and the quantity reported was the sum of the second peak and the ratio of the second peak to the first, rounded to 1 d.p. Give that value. 25.3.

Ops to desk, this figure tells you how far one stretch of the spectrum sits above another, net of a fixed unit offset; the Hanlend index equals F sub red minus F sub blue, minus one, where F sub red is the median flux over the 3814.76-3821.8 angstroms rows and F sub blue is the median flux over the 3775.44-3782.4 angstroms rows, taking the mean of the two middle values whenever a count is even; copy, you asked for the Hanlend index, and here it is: -2.5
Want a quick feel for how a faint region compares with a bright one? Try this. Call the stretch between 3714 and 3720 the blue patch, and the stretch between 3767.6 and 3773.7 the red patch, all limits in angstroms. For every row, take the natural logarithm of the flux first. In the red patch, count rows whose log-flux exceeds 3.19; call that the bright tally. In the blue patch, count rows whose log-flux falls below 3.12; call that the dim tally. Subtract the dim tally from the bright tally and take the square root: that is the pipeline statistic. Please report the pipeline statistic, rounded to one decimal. 1.4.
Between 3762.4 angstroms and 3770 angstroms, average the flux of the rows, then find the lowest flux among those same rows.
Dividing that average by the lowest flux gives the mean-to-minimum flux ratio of 1.02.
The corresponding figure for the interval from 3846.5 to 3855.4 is 1.01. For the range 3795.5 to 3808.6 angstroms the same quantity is 1.05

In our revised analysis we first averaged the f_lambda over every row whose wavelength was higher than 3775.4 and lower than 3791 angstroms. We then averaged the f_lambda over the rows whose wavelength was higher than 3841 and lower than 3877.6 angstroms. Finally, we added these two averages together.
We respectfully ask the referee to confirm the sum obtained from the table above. 46.2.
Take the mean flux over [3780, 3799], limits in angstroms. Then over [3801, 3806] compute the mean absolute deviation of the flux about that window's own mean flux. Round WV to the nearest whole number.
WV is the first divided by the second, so 52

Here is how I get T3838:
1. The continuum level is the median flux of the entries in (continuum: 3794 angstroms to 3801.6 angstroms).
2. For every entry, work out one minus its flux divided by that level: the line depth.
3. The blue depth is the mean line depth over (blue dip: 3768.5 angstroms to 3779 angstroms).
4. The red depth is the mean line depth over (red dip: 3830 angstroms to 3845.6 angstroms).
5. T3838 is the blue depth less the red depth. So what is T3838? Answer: -0.066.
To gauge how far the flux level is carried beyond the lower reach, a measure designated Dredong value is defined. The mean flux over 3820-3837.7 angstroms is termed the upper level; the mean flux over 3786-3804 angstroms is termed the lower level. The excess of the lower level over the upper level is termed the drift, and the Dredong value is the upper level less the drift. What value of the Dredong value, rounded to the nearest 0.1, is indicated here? 20.9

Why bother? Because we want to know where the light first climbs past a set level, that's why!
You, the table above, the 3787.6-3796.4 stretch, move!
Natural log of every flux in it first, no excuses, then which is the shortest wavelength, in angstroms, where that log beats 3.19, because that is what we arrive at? 3792.42 angstroms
